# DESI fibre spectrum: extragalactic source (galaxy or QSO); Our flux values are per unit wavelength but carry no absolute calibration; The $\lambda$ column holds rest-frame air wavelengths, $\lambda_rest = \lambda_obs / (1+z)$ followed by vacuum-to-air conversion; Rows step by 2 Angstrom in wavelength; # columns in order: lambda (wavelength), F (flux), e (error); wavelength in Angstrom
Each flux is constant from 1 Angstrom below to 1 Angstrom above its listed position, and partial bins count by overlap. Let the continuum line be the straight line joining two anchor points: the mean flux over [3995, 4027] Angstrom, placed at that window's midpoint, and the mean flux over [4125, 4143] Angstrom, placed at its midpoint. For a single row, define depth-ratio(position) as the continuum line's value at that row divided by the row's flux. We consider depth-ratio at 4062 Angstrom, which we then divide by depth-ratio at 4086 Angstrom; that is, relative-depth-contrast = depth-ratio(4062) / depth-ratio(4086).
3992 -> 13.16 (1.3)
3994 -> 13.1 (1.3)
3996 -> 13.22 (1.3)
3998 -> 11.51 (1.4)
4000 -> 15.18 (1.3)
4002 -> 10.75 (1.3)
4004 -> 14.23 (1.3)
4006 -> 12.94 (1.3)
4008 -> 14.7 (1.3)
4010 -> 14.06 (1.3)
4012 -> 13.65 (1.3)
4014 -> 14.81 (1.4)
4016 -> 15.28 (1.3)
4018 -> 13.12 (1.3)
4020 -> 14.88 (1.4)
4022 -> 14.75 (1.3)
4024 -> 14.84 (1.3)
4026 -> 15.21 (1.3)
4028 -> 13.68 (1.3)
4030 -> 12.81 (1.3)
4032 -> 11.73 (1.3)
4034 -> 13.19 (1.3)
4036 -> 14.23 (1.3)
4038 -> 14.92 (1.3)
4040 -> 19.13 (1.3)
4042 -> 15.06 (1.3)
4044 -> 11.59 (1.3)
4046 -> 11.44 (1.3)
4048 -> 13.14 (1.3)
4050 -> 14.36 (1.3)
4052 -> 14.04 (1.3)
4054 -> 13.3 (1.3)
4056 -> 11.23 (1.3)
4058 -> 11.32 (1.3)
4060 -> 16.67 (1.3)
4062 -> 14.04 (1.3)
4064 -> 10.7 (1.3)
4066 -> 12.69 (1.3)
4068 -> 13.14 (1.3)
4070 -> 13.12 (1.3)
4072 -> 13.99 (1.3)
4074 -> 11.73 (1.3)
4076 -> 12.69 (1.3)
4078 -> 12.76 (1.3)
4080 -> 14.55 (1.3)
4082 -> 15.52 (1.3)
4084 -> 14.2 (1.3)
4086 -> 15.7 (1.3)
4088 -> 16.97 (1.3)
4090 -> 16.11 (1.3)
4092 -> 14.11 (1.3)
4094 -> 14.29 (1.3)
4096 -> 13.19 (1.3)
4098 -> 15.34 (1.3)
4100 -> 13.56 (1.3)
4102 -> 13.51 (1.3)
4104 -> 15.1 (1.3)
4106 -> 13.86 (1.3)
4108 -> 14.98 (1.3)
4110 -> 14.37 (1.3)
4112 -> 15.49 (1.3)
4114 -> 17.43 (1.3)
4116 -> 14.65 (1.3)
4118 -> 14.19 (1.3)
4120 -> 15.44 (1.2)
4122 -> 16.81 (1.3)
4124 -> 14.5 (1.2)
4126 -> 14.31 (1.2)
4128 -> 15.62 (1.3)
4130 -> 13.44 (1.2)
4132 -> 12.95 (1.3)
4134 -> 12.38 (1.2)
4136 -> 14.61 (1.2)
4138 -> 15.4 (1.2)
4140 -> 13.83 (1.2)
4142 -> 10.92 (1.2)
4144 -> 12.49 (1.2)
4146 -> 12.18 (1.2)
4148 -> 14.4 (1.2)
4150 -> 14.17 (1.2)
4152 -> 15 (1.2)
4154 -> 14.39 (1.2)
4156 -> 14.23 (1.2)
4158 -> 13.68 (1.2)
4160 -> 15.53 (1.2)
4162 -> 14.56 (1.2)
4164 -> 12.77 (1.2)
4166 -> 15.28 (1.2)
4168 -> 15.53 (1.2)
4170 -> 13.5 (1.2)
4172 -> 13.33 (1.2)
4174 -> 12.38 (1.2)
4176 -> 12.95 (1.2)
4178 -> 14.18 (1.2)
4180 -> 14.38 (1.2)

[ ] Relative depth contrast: 1.12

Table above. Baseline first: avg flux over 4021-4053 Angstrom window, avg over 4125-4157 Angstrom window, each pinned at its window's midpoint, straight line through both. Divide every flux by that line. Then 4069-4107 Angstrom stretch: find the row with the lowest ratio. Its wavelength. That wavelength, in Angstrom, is 4074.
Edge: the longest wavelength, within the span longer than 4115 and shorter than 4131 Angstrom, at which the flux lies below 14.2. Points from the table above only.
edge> 4130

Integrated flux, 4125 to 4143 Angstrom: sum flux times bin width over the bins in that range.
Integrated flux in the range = 247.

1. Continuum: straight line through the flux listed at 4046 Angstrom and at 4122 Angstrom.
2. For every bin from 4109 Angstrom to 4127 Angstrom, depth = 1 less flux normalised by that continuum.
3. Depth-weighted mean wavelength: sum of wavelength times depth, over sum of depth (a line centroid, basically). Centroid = 4120.0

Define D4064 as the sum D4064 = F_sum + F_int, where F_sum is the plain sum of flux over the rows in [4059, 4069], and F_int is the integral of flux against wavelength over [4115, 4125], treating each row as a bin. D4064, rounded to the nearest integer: 218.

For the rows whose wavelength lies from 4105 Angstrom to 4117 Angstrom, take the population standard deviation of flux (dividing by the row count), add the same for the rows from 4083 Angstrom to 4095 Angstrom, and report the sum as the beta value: 2.2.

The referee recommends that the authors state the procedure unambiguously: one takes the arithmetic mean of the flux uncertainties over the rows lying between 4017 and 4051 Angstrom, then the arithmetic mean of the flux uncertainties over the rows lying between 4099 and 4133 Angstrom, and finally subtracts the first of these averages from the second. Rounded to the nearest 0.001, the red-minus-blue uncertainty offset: -0.029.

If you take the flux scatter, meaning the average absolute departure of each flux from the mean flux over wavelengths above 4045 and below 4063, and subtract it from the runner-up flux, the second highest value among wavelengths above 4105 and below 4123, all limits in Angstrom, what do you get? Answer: 15.5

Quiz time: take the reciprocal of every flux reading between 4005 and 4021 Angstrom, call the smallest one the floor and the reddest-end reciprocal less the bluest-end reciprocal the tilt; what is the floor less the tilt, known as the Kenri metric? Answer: 0.076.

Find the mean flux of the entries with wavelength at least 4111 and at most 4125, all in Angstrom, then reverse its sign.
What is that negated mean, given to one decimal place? -15.5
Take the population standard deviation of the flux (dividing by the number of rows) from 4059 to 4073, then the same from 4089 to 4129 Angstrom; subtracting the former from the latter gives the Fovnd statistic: -0.59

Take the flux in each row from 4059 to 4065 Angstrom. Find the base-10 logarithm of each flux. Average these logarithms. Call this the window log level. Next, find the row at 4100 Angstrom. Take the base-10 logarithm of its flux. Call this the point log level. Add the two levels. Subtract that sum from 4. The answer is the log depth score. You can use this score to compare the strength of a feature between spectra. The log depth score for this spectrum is 1.735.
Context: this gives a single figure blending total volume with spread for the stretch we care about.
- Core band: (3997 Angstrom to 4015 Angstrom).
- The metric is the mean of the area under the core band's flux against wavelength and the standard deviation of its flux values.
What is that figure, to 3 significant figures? 123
